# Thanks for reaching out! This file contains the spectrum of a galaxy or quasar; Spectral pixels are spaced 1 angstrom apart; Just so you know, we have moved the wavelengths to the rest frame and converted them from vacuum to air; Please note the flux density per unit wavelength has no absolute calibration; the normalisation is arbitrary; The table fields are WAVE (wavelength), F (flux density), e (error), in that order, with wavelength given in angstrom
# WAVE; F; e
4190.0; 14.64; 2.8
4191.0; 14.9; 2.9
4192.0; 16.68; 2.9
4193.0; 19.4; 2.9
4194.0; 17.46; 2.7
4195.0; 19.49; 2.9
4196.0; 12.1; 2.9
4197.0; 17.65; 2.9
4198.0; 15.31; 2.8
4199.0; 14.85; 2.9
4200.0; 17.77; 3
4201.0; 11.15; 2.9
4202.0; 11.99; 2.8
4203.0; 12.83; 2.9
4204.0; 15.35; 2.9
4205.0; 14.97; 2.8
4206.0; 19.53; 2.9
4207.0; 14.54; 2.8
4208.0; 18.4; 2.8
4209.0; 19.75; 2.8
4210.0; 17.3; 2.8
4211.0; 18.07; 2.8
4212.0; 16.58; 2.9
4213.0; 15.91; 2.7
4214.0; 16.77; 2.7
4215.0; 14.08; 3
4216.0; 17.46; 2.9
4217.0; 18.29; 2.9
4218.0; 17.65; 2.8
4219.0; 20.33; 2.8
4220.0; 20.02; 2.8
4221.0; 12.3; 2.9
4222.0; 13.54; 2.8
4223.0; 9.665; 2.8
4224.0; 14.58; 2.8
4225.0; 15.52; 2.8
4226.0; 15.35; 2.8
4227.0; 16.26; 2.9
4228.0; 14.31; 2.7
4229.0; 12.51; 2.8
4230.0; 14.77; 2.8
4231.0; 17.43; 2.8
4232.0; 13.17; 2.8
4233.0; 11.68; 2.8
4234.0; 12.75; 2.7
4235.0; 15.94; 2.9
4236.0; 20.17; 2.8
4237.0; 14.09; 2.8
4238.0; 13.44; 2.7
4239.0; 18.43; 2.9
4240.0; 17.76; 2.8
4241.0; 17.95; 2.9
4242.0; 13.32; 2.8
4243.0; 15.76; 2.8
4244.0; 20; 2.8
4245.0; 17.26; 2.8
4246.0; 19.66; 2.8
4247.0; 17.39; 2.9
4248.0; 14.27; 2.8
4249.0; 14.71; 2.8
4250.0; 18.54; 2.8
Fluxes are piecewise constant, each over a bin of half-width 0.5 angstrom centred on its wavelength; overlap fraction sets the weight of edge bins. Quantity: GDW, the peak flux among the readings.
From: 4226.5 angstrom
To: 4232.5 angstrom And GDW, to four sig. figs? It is 17.43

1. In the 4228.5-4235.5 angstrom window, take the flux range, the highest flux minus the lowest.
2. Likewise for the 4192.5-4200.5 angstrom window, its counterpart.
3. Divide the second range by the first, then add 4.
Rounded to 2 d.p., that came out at 5.29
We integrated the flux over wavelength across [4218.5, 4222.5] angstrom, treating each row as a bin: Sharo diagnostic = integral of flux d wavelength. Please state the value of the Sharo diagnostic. 66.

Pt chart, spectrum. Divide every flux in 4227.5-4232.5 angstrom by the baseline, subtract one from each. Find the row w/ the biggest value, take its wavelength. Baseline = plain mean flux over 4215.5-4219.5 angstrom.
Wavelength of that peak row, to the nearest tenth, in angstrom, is 4231.0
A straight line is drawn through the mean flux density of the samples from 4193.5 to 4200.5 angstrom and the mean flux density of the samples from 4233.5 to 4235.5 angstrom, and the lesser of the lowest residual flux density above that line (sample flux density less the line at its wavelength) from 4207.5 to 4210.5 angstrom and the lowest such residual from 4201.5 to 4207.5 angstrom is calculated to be -4.1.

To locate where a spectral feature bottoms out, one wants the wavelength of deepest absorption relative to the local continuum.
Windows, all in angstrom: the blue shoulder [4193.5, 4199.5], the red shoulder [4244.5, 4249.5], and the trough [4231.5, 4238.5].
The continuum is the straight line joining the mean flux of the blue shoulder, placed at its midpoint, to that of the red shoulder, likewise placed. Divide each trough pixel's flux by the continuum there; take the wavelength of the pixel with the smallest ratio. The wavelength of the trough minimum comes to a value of 4233.0 angstrom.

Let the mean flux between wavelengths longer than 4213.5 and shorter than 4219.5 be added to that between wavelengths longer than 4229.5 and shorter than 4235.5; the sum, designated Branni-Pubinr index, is 31.7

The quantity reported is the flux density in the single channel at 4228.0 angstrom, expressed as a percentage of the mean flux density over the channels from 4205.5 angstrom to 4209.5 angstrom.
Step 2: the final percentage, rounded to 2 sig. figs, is 79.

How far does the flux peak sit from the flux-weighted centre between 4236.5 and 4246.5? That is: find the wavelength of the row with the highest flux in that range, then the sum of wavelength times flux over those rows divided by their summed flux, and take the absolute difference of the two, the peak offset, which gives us 2.3 angstrom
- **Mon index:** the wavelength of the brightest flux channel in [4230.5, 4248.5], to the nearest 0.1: 4236.0 angstrom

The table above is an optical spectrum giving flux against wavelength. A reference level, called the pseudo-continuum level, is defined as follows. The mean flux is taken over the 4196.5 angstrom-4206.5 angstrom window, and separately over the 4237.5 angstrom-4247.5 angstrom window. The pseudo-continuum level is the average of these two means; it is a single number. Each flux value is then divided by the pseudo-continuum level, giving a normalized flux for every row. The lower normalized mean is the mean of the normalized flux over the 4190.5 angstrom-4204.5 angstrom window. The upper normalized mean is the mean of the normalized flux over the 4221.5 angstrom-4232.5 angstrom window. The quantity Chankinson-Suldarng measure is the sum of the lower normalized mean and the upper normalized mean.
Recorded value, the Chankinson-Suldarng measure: 1.85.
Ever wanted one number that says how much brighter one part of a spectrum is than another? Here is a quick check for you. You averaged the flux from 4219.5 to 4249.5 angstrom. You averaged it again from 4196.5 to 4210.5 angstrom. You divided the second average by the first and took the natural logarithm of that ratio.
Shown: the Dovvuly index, 0.02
